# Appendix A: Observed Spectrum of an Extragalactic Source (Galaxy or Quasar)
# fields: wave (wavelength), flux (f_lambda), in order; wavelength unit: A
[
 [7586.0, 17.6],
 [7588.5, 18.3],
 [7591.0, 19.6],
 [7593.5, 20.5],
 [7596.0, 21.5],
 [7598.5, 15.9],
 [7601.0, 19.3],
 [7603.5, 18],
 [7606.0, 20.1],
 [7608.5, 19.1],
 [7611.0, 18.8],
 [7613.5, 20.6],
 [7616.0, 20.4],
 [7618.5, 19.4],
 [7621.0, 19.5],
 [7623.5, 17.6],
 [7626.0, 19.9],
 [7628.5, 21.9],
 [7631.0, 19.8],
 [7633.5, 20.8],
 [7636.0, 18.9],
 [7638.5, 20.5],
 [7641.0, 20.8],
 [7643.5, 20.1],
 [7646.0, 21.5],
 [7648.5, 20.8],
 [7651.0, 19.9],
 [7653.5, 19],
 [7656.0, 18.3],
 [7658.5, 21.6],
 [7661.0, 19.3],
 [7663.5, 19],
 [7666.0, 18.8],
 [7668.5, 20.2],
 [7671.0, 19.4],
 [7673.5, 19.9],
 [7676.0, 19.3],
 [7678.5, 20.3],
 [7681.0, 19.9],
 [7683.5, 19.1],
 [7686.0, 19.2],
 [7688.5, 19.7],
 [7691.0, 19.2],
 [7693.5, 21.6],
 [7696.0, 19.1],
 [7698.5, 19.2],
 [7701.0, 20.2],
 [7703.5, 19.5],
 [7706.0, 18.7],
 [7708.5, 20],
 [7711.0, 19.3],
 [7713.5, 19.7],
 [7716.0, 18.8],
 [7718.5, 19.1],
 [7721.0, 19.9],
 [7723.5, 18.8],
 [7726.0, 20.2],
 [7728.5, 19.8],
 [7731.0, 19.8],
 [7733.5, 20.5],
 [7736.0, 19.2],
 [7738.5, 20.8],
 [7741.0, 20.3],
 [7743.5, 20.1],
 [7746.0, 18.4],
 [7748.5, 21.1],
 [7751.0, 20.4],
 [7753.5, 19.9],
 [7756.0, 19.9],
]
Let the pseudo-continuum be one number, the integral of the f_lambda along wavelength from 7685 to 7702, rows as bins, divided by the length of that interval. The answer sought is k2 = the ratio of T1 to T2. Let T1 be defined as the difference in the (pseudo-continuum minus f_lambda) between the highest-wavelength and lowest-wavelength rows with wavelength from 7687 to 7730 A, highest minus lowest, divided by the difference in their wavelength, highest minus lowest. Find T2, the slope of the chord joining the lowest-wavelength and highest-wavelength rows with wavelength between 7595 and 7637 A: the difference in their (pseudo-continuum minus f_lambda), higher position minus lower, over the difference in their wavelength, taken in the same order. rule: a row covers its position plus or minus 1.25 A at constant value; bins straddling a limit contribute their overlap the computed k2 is -0.04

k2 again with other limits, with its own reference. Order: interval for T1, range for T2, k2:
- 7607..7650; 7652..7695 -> 0.65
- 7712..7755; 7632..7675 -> -0.22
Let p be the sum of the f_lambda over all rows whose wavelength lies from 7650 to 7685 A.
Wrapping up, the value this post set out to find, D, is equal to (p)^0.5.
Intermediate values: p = 274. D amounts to 16.55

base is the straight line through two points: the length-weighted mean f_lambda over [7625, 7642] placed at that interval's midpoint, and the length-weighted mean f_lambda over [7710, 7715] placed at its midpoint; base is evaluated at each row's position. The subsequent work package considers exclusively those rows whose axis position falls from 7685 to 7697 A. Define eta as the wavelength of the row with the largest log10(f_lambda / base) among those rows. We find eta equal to 7693.5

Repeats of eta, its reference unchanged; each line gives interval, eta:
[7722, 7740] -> 7738.5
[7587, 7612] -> 7596.0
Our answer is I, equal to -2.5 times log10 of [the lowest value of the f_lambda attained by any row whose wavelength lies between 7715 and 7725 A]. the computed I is -3.19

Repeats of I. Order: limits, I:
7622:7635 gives -3.11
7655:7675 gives -3.16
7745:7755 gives -3.16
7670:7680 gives -3.21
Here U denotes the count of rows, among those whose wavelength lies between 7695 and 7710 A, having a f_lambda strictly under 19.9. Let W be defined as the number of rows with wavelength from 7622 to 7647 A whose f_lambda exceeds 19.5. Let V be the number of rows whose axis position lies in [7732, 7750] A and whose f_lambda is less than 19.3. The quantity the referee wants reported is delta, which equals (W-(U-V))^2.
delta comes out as 36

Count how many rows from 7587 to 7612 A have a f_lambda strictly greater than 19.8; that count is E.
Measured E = 3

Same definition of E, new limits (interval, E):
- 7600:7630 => 5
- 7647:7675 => 5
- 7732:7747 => 4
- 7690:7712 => 3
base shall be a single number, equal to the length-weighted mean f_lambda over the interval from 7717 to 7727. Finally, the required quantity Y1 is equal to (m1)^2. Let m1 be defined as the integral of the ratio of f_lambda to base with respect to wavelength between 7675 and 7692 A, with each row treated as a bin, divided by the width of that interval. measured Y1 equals 1.01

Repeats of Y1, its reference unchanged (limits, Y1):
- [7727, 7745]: 1.06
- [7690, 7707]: 1.02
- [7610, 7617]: 1.05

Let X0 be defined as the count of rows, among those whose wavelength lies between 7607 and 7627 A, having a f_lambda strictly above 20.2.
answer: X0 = 2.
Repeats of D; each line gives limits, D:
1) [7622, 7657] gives 16.73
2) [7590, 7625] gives 16.44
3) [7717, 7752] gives 16.69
